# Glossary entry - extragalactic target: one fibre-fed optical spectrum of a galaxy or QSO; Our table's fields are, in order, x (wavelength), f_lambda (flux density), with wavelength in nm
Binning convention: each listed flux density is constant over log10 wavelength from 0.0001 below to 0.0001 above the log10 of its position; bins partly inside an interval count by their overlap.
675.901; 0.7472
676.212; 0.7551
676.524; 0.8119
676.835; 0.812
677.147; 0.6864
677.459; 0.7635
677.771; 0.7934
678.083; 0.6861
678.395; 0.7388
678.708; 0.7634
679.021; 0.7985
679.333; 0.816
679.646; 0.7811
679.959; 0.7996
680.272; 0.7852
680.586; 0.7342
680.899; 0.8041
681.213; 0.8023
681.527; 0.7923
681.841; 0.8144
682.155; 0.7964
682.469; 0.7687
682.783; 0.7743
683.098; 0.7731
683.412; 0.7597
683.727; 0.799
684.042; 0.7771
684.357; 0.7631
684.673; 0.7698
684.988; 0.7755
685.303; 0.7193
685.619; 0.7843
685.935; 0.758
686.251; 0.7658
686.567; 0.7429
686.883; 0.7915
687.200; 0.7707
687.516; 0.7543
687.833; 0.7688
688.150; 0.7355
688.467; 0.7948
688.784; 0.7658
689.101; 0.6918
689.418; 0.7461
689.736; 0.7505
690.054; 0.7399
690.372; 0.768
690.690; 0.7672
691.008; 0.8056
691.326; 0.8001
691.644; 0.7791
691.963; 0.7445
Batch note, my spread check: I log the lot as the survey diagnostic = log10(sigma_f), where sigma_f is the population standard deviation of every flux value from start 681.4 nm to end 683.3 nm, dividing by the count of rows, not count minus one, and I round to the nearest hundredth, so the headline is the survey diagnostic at -1.79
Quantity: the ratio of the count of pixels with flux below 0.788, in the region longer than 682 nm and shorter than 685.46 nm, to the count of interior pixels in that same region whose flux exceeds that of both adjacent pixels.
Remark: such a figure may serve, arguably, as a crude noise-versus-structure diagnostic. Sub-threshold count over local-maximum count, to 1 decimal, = 3.0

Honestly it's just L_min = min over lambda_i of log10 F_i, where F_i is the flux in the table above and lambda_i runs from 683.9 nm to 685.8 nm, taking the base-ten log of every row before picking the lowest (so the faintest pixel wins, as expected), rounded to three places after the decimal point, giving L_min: -0.143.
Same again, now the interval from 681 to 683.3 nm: -0.114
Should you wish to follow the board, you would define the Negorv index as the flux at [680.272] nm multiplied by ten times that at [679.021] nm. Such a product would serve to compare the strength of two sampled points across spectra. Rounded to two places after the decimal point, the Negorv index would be 6.27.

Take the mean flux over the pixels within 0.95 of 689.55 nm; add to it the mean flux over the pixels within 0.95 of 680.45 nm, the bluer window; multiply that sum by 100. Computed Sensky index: 153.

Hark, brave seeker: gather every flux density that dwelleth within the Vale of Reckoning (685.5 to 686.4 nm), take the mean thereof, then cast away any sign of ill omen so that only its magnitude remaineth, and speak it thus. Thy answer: 0.769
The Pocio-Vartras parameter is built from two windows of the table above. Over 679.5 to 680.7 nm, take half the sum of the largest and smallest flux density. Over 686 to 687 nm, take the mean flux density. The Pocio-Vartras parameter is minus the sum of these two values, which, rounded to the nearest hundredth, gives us -1.53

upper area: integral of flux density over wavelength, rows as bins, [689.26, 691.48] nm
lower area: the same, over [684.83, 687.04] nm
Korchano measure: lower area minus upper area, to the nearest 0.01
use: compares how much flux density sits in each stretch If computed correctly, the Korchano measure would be -0.02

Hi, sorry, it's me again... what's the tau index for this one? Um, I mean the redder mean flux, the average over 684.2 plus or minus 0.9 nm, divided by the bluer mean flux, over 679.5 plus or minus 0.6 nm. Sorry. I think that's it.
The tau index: 0.97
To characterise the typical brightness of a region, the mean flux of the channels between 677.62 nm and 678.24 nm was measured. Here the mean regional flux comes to 0.74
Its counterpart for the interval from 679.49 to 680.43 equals 0.79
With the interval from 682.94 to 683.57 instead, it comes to 0.77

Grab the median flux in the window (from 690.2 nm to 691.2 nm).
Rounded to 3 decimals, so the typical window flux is 0.768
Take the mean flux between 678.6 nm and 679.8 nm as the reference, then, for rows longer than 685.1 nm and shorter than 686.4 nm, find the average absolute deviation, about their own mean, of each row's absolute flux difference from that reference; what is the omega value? 0.019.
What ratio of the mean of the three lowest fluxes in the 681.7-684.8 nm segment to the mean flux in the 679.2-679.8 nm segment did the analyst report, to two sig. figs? 0.96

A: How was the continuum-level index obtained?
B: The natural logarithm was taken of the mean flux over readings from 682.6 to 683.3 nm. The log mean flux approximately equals -0.257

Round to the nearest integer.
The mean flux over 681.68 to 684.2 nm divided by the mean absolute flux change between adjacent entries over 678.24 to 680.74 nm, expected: 28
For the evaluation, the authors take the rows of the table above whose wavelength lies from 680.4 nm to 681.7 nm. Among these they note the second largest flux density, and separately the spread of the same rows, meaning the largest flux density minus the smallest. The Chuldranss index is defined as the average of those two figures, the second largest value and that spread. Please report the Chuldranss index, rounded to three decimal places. 0.436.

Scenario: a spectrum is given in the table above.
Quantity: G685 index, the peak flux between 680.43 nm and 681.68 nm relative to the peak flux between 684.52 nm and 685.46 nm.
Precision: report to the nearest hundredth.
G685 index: 1.04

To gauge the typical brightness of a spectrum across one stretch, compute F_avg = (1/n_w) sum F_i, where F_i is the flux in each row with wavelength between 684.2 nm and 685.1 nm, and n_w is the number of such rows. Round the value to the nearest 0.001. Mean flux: 0.769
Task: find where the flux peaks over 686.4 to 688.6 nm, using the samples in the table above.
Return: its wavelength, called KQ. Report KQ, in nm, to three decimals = 688.467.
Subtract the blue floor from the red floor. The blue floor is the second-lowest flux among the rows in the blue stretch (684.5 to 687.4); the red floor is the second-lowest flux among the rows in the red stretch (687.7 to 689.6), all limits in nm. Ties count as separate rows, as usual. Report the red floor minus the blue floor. -0.007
